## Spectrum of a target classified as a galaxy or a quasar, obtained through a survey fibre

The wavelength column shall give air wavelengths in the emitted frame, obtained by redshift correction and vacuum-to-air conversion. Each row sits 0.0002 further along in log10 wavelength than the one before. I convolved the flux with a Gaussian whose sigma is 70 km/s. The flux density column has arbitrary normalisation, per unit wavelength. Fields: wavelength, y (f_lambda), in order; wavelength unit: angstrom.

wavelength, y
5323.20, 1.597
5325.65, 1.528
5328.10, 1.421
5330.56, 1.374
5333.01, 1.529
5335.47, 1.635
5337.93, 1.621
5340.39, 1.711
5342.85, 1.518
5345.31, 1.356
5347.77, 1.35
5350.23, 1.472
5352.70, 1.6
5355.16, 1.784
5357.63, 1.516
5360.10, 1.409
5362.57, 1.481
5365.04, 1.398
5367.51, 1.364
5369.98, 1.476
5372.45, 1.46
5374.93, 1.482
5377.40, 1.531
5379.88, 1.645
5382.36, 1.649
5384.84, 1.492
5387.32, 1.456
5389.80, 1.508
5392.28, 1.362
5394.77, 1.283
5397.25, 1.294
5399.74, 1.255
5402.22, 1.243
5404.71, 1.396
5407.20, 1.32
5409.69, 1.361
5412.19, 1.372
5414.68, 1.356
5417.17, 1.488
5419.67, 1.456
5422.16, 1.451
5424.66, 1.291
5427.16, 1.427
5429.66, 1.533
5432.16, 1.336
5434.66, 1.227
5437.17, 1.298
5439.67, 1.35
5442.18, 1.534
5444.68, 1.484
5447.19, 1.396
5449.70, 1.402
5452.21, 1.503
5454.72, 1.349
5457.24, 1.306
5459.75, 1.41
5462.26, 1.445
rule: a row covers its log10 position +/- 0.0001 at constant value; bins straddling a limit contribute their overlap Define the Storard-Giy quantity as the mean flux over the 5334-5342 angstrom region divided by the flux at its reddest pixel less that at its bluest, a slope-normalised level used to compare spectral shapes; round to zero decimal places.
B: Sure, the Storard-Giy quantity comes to 22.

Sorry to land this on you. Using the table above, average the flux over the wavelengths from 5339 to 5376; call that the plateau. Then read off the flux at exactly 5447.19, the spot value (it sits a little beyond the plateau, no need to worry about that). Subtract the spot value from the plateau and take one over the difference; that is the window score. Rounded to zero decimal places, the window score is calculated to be 10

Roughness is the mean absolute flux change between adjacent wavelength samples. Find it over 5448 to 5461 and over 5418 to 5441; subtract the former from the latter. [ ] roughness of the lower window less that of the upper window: 0.00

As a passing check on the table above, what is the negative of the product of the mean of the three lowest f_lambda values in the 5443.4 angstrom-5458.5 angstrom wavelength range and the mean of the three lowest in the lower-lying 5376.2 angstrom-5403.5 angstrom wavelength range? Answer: -1.70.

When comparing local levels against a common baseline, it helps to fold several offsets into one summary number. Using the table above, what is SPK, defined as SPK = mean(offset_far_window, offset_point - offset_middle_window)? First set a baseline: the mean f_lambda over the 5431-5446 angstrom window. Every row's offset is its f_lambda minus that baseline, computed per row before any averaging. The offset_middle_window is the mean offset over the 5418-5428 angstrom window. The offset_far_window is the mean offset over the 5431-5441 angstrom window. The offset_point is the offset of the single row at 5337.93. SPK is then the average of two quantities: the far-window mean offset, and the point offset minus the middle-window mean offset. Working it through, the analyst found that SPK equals 0.07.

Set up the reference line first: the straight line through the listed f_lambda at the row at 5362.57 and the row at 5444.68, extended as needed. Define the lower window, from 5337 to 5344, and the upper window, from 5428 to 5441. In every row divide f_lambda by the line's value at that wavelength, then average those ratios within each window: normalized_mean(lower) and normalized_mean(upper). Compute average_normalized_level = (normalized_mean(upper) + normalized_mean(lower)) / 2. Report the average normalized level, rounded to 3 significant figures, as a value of 1.00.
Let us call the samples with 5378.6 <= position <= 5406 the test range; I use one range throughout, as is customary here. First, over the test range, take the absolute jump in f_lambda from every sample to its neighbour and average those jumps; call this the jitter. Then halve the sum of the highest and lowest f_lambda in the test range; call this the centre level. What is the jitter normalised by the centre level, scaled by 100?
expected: 4.8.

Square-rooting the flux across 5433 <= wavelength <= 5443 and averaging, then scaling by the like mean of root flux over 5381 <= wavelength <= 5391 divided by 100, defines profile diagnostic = 0.0143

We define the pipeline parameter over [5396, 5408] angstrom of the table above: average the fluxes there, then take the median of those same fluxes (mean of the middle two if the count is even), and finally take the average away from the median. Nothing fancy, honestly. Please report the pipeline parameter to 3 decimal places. -0.008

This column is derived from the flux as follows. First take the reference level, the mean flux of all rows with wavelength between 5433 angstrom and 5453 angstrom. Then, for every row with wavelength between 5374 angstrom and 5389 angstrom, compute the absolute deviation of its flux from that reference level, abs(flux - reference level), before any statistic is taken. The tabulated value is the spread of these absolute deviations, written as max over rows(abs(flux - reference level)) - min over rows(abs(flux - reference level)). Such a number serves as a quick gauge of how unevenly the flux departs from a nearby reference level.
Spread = 0.19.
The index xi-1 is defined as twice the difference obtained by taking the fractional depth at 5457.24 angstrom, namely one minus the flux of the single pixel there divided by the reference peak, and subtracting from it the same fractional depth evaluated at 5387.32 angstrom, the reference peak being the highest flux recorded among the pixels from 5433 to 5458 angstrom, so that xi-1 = 0.20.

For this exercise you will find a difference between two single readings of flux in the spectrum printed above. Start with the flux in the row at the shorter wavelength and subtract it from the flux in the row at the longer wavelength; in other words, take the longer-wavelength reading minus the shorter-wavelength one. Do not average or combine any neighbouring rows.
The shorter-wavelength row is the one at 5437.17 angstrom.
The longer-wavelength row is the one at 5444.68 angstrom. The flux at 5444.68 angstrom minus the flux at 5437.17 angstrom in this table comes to 0.19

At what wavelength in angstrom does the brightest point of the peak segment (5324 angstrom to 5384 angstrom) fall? 5355.16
